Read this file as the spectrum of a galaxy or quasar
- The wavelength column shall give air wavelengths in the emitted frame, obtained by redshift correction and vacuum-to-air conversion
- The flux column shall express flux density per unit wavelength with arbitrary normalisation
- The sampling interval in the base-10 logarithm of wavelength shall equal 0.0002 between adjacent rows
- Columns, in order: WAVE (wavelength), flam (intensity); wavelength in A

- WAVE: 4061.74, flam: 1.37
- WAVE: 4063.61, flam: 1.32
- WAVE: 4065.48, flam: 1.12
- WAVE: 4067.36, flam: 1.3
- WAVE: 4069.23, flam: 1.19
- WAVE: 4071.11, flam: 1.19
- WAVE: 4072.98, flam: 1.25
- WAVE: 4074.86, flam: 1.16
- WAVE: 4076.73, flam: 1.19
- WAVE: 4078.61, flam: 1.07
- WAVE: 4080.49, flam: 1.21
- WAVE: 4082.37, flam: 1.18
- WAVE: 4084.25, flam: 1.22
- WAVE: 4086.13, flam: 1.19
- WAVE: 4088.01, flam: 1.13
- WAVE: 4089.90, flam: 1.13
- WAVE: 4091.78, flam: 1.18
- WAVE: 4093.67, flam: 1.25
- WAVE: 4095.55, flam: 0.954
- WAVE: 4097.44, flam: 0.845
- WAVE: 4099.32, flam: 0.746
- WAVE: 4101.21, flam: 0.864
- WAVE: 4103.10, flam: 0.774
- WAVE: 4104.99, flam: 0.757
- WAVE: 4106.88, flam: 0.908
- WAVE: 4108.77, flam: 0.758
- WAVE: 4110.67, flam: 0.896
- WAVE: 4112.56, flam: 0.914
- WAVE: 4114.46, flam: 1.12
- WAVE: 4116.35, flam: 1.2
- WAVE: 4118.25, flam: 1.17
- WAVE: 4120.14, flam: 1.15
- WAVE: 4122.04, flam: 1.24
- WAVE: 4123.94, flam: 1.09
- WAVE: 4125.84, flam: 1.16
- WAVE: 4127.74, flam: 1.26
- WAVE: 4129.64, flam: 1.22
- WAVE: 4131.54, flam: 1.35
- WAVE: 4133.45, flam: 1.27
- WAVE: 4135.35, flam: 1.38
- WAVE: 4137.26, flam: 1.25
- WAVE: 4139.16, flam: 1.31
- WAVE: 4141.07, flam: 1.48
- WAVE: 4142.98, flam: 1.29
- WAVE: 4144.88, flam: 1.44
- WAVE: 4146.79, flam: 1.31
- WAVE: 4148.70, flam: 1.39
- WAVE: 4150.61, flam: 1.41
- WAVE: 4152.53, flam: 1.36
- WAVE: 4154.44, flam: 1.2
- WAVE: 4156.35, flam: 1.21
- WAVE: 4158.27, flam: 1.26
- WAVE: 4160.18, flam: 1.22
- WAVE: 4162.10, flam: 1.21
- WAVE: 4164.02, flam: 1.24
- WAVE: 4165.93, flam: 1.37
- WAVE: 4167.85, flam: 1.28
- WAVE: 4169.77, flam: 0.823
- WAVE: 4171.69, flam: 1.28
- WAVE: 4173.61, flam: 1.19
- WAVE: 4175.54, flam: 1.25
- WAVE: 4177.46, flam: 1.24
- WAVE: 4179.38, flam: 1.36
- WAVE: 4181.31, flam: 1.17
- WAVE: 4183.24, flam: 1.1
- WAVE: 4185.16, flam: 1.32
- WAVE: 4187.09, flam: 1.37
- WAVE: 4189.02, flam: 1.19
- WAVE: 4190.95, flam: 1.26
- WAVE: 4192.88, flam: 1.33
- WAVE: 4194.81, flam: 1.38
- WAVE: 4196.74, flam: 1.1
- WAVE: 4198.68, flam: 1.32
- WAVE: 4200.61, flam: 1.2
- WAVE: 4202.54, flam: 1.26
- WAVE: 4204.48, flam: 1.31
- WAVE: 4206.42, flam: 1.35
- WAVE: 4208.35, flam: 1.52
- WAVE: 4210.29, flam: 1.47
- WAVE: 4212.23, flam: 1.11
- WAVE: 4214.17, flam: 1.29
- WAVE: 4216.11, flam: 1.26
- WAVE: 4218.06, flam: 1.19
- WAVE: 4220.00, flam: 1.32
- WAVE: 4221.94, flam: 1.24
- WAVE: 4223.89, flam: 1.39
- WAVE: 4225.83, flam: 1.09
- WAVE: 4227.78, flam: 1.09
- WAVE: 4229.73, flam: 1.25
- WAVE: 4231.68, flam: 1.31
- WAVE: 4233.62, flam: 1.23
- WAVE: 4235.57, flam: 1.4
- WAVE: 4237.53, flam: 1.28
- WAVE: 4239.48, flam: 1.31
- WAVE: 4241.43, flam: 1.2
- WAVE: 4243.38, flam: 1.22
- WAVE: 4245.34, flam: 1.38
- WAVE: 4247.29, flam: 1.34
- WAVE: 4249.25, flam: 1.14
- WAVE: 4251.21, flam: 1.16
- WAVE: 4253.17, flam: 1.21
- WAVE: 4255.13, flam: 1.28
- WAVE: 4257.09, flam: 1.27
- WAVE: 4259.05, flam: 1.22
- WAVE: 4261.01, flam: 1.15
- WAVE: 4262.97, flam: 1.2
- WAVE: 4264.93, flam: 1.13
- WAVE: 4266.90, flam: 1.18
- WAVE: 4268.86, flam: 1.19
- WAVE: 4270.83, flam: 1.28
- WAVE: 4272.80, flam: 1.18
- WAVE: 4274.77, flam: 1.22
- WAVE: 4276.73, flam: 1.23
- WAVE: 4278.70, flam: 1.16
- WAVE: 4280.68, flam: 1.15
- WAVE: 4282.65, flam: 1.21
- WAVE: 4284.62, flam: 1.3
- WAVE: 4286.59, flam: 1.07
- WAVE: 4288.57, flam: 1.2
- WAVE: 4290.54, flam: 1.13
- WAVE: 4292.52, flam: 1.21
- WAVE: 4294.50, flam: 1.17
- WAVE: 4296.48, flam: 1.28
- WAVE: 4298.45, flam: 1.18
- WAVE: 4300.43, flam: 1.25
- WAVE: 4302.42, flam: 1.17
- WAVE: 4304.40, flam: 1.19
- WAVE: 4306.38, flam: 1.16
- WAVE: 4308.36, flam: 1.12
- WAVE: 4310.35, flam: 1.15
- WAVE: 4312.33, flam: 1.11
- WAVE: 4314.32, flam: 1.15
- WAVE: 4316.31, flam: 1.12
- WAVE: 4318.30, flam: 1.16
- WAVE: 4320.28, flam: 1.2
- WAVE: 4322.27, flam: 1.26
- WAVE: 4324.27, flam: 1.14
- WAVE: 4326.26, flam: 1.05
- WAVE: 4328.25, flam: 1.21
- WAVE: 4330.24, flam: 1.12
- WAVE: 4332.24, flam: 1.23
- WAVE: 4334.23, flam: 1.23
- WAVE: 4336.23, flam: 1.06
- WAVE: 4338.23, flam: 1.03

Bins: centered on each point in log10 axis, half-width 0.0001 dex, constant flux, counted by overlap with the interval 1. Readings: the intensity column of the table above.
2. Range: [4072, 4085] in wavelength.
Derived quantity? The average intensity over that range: 1.18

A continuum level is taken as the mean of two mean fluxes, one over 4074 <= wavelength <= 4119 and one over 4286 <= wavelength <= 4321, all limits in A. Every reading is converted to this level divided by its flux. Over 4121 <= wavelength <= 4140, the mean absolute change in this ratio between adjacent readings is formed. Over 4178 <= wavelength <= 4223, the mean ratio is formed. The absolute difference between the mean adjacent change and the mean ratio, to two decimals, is 0.80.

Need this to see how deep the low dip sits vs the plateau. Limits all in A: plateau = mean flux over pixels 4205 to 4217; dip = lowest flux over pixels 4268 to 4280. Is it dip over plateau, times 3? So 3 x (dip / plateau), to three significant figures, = 2.61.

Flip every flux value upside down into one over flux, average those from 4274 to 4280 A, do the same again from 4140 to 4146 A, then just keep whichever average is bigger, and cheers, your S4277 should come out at 0.83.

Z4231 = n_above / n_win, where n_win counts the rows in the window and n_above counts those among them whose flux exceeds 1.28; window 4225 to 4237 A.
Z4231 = 0.33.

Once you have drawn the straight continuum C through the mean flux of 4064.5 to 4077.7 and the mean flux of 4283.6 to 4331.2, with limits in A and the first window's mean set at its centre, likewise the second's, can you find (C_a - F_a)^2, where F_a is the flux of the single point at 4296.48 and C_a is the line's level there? 0.012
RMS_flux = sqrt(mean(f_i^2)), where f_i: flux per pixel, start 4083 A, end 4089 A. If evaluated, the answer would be 1.18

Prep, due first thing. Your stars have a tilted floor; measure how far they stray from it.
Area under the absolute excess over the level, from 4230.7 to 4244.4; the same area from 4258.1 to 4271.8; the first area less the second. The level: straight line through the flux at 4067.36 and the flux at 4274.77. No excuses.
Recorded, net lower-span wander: 0.15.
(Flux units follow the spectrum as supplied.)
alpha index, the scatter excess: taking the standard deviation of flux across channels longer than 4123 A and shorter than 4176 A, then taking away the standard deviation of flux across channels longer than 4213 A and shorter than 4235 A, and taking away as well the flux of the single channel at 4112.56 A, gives -0.88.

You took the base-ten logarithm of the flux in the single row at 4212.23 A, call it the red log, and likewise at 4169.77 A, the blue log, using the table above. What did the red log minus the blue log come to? 0.130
